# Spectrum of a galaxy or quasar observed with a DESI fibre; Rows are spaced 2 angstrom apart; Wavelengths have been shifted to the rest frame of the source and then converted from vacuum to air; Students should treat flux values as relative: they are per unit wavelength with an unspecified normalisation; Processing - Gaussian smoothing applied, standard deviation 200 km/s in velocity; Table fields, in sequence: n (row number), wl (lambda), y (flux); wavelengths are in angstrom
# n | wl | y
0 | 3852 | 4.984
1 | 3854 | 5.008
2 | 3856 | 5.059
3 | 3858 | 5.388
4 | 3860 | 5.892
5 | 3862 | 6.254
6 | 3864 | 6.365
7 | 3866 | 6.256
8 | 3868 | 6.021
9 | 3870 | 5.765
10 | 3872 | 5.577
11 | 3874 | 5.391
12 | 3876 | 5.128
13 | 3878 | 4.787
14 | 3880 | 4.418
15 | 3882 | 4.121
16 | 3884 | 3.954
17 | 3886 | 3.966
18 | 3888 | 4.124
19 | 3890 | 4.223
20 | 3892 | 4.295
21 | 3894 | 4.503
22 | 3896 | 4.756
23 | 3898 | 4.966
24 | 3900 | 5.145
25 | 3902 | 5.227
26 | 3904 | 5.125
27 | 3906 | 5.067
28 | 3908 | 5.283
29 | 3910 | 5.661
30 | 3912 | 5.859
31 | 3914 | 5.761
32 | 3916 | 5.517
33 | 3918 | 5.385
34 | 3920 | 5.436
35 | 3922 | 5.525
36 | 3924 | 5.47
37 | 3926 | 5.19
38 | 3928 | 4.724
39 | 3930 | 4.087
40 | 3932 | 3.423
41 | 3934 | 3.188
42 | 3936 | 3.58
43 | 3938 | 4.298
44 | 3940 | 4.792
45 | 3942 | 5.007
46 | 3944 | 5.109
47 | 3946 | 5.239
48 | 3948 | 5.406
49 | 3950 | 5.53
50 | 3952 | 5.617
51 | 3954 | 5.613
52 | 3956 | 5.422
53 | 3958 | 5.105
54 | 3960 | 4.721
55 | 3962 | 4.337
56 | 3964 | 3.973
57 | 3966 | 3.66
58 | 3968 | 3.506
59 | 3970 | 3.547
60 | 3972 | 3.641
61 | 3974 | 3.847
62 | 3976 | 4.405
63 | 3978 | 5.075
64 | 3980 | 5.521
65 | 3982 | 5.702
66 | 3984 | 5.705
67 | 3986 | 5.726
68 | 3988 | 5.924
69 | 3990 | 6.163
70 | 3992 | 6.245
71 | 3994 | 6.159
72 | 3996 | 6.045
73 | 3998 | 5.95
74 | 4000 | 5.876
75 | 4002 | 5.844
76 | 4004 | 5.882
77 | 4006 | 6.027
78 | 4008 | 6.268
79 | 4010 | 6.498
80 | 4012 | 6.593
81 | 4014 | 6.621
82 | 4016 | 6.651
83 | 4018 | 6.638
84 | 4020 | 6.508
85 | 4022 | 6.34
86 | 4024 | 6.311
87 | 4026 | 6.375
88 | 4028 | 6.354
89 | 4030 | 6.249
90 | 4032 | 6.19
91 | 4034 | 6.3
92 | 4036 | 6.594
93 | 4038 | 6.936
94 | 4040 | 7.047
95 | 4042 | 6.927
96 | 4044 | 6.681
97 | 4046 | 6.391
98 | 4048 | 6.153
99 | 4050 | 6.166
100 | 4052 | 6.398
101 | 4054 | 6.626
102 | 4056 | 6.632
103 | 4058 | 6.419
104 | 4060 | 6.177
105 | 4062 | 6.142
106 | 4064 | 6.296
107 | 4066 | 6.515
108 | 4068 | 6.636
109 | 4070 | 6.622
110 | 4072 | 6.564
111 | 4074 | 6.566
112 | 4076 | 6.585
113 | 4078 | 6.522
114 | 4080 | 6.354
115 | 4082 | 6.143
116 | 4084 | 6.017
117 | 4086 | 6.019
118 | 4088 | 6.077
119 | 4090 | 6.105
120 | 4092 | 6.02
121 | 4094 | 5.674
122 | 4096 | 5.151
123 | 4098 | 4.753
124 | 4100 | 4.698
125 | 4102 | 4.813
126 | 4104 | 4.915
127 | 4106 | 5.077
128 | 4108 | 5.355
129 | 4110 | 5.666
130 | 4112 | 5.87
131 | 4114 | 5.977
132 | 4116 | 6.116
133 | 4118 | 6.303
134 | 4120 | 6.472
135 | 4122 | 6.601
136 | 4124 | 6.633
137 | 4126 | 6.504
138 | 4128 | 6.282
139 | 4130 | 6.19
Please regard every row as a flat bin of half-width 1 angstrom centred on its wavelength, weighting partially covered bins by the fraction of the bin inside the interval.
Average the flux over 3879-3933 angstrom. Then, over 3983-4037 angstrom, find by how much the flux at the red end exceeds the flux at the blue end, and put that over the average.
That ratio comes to 0.18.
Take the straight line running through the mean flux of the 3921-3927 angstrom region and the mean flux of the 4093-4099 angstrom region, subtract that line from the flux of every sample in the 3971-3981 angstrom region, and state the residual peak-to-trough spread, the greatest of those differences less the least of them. 1.9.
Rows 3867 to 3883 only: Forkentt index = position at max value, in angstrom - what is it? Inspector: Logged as 3868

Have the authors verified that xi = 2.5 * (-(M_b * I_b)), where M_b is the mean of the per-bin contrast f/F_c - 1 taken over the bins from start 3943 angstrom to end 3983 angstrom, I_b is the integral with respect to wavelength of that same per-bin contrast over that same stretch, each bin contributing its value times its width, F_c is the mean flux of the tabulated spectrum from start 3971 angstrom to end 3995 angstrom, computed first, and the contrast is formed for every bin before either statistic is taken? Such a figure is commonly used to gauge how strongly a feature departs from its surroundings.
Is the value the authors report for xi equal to -1.2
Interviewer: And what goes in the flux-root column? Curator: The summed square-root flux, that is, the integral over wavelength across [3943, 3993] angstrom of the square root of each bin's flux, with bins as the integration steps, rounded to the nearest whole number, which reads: 111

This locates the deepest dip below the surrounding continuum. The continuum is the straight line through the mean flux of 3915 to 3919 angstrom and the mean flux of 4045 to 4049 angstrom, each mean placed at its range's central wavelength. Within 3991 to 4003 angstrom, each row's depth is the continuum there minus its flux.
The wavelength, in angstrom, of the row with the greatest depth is 4002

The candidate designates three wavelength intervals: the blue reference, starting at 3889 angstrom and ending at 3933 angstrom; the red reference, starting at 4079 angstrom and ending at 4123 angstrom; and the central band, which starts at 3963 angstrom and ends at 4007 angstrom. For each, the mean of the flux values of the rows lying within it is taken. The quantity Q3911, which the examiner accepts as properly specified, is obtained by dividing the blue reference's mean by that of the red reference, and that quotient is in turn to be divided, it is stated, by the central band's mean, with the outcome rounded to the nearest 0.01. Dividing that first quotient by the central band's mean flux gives 0.17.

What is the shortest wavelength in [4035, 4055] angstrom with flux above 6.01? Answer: 4036 angstrom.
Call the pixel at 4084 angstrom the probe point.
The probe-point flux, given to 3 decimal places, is 6.017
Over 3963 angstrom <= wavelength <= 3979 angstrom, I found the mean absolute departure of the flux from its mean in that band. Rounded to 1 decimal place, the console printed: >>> 0.4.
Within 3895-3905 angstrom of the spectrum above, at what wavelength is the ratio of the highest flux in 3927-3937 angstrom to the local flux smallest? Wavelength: 3902 angstrom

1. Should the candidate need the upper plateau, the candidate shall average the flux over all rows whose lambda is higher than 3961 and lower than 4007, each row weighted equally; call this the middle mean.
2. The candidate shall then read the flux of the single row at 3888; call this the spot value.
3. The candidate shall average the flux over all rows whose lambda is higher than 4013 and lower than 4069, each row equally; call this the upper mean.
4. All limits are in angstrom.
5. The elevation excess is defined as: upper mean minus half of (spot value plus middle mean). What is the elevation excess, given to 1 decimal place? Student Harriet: 1.8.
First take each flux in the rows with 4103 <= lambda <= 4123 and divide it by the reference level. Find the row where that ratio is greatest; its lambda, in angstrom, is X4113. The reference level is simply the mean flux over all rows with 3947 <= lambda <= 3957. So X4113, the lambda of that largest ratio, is 4122 angstrom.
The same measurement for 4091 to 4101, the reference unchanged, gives 4092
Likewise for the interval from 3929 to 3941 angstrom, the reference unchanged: 3940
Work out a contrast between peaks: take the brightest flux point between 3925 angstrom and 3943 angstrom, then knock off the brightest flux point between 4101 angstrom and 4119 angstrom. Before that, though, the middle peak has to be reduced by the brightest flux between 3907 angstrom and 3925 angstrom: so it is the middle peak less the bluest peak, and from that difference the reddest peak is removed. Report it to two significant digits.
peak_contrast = -7.0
